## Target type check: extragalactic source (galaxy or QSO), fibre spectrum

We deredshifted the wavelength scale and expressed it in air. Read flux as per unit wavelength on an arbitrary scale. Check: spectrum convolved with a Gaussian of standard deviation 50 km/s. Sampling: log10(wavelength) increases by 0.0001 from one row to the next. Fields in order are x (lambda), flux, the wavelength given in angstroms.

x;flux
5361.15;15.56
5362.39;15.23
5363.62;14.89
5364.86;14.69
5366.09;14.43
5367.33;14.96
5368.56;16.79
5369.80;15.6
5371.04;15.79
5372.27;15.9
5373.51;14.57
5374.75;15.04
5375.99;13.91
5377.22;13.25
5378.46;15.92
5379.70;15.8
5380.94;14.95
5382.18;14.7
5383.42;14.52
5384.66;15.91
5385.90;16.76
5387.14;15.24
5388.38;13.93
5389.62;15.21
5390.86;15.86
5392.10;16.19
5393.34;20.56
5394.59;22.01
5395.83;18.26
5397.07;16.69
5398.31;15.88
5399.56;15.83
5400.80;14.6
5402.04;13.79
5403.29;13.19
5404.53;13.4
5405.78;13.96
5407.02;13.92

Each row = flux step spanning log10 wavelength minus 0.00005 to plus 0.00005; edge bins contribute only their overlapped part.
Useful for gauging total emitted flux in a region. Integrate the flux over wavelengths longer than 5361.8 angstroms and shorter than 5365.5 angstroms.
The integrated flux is 55.3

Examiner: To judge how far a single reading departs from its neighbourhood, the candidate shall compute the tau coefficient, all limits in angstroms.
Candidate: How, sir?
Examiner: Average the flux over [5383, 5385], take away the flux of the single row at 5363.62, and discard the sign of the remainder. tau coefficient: 0.3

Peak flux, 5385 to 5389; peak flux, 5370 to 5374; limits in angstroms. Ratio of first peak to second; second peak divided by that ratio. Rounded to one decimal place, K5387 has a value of 15.1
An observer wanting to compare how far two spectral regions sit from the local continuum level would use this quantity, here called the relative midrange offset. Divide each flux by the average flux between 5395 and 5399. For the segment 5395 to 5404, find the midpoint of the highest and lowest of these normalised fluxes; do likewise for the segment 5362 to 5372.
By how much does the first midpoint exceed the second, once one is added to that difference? 1.01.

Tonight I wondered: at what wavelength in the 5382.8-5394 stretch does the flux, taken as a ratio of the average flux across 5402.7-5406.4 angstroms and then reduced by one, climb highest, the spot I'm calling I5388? 5393.34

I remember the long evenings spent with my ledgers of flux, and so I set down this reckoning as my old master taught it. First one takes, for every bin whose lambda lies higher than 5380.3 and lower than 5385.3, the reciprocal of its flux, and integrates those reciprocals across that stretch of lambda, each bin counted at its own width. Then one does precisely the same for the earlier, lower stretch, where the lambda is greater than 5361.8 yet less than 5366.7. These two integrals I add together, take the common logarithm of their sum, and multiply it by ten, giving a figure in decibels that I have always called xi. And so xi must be -1.78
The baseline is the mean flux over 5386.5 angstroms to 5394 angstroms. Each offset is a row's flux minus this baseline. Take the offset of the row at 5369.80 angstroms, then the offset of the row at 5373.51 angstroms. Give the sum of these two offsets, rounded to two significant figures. -2.2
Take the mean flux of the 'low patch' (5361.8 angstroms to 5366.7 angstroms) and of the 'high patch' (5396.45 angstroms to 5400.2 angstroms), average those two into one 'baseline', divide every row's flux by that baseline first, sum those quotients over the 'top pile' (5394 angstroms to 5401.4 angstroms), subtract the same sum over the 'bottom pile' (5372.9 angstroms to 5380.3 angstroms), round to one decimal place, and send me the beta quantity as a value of 1.0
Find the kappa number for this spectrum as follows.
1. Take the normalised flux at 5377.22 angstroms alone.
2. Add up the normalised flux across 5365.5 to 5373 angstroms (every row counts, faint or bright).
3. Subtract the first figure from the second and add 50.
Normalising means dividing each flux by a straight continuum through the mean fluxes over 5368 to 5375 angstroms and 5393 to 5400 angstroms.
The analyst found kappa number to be 55.3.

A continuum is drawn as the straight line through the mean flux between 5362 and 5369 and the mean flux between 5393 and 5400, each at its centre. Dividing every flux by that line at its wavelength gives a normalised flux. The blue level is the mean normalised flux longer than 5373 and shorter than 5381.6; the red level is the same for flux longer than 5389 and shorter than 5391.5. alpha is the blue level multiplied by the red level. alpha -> 0.80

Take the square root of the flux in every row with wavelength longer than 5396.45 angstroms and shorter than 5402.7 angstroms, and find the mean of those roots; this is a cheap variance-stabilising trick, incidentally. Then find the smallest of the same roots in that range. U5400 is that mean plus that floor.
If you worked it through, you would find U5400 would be 7.63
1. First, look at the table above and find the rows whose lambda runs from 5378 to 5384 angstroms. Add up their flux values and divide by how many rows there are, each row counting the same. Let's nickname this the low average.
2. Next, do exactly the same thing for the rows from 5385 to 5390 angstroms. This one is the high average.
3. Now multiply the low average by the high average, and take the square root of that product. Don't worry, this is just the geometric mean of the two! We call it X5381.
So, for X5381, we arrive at 15.2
